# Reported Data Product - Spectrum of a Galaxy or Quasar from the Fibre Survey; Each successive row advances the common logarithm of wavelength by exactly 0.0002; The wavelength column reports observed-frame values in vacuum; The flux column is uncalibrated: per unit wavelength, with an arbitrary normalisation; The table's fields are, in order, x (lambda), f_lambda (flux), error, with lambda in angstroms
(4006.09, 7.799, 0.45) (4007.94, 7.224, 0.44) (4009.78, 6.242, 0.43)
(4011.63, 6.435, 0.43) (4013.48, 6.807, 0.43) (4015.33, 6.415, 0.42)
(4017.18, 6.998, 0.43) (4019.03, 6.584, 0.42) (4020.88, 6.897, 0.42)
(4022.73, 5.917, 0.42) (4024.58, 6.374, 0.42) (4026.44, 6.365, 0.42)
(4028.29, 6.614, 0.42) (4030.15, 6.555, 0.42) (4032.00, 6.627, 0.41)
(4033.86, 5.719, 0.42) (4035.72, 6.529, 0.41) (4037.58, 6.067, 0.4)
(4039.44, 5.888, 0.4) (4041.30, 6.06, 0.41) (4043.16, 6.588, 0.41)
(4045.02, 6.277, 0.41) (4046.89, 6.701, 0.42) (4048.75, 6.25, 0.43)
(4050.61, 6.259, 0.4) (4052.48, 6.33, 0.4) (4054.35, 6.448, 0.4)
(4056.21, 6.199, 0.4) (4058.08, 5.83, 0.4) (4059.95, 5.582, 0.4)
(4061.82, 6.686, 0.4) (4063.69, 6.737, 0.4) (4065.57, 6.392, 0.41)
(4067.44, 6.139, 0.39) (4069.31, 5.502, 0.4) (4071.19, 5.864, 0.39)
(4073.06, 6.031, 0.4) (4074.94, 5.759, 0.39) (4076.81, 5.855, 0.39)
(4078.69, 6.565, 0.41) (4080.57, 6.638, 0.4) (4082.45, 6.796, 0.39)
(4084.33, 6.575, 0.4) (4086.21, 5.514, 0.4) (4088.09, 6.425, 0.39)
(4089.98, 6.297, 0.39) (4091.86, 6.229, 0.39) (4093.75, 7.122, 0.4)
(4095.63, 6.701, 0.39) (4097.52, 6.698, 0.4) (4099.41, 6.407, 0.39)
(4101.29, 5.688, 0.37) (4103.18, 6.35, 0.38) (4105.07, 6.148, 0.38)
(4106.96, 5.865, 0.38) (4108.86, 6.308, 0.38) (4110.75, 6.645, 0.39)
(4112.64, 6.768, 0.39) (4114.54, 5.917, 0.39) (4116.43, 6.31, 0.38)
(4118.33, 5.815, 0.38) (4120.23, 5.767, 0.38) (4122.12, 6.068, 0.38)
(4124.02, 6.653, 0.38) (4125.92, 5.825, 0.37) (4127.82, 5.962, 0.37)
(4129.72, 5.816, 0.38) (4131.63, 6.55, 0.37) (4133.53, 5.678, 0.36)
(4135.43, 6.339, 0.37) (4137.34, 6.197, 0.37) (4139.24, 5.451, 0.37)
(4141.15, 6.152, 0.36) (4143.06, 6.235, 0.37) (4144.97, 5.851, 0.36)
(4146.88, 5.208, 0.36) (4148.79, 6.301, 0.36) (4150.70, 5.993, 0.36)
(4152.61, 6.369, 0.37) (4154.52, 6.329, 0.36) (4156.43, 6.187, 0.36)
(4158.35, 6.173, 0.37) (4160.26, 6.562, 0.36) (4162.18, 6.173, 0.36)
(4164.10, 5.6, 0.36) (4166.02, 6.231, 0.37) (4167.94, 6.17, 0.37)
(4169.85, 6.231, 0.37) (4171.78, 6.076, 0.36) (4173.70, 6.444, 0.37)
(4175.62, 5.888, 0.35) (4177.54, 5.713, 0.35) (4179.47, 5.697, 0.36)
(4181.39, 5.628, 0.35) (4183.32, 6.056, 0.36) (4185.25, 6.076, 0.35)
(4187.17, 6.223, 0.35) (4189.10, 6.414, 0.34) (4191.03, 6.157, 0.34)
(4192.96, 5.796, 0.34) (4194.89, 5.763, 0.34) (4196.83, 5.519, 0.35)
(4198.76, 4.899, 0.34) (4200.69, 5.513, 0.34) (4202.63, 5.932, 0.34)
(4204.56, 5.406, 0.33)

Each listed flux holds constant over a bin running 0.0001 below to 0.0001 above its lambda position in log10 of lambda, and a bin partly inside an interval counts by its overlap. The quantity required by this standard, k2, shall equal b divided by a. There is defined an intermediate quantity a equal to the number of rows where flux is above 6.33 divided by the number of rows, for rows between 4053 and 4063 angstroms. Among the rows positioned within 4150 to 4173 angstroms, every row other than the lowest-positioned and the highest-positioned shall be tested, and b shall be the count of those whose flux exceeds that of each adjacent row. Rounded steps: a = 0.4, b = 4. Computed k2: 10.0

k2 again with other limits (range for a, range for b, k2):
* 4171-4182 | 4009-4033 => 30.0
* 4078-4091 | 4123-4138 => 4.2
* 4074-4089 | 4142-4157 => 3.2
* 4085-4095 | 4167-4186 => 5.0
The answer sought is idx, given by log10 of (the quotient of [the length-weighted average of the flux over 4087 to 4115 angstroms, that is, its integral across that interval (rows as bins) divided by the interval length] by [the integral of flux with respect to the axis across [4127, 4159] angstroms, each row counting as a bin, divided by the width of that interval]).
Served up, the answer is 0.023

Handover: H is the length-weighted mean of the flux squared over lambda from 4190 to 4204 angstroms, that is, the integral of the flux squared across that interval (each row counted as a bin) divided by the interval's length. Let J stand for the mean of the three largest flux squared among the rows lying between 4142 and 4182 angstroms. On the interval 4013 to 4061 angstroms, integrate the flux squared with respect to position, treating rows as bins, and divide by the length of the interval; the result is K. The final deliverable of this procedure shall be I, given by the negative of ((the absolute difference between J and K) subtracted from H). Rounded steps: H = 32.1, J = 42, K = 40.3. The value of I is -30.6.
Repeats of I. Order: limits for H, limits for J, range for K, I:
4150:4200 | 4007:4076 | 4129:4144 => -23.5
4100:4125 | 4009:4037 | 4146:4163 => -28.6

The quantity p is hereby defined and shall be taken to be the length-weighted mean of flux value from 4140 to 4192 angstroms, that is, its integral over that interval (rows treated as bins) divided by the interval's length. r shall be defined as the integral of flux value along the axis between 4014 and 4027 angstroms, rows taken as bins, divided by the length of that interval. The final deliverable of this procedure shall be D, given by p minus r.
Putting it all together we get -0.4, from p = 6.08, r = 6.52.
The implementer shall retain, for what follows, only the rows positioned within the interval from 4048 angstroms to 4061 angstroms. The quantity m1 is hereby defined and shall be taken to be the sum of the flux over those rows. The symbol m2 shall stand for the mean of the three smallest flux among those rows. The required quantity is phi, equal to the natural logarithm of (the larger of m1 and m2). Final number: 3.76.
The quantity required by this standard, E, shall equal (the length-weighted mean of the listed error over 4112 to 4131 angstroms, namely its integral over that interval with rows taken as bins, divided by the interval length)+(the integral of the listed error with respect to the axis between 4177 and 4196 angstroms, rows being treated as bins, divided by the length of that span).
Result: 0.727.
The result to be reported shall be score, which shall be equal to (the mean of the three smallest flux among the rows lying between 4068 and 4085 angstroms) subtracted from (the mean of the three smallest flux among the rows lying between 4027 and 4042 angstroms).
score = 0.2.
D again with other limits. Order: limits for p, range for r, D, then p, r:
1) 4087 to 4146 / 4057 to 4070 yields 0.1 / 6.20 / 6.14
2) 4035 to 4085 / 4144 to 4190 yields 0.2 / 6.24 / 6.07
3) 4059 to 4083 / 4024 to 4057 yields -0.1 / 6.19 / 6.33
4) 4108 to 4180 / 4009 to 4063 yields -0.3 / 6.10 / 6.35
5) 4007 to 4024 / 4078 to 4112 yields 0.2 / 6.61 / 6.39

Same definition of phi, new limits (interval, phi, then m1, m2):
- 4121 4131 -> 3.41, 30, 5.87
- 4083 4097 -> 3.80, 45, 6.01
